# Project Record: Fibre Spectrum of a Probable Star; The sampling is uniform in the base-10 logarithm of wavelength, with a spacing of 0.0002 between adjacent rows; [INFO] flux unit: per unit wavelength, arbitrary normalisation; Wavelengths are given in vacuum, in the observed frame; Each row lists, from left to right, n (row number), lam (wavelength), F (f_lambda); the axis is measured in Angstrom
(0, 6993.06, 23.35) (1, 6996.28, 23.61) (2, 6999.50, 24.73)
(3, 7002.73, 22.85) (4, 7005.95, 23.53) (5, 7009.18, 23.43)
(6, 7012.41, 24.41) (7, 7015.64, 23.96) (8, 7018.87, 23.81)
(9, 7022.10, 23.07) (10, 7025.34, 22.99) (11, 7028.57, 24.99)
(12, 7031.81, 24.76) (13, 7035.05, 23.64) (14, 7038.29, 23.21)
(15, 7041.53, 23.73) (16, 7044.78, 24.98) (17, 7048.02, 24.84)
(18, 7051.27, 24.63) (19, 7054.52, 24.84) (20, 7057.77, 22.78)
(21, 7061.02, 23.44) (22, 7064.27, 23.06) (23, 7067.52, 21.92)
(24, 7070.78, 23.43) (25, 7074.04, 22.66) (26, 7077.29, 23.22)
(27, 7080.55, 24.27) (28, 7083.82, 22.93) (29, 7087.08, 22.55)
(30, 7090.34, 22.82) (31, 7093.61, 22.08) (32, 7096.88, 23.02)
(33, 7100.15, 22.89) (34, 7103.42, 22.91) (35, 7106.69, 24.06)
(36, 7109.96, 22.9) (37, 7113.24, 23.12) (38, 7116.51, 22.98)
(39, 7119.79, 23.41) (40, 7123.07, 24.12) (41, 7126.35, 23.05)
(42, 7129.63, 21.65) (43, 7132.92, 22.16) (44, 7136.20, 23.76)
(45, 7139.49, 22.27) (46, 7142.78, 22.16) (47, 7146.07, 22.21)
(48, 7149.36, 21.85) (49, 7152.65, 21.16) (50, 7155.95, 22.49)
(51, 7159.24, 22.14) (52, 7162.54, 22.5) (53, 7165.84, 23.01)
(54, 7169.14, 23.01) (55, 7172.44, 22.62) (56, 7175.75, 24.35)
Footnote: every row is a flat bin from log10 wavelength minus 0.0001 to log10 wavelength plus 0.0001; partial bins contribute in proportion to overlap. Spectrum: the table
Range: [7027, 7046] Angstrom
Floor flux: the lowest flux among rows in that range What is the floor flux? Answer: 23.21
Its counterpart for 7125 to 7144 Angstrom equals 21.65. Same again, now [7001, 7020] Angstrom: 22.85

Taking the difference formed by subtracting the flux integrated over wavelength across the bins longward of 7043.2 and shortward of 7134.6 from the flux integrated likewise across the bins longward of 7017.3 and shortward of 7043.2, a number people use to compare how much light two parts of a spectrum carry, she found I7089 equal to -1508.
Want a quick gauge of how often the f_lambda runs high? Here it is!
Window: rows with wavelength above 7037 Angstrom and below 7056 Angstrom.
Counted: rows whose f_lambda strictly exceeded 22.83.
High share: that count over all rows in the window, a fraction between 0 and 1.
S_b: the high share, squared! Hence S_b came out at 1.0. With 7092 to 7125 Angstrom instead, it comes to 0.8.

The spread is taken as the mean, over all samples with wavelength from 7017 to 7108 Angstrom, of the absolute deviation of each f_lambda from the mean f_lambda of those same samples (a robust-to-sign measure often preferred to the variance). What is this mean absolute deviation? 0.73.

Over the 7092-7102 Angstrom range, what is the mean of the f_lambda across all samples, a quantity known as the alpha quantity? 22.66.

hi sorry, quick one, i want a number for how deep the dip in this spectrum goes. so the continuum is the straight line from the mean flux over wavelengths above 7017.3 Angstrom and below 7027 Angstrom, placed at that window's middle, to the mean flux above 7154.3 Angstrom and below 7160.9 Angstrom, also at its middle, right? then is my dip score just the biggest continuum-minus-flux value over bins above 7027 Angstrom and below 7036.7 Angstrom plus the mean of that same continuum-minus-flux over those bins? -1.7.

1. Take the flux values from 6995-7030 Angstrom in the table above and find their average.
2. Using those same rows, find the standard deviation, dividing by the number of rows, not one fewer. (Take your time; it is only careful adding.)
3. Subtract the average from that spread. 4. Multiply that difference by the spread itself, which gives -15.6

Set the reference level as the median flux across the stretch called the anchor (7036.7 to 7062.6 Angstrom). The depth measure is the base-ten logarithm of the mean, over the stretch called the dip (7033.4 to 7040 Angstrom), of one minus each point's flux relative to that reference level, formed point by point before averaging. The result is -1.51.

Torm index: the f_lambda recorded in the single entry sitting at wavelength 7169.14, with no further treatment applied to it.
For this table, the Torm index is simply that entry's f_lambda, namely 23.01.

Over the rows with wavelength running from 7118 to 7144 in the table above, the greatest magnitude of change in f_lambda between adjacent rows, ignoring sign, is 1.6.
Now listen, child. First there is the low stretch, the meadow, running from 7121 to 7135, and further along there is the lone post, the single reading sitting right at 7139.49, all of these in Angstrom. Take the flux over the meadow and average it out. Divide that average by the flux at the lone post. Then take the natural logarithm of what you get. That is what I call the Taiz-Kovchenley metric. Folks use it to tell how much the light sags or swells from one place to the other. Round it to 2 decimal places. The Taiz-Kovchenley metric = 0.02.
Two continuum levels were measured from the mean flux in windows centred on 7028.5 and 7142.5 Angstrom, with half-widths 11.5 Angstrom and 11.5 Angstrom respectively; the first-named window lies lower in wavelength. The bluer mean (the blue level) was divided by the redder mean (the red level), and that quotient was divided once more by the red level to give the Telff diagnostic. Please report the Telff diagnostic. 0.0481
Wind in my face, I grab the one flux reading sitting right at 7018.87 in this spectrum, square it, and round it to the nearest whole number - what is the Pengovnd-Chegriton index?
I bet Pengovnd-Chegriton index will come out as 567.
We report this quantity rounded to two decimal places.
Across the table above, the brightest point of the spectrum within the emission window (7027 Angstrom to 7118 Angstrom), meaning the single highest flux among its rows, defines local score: 24.99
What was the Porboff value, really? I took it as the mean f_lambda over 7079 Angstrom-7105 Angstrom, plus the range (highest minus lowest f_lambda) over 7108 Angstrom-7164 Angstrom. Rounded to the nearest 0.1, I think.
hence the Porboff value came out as 25.9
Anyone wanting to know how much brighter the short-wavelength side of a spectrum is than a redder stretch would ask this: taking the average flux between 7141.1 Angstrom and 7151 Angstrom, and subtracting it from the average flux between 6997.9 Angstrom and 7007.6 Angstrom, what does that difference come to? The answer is 1.6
